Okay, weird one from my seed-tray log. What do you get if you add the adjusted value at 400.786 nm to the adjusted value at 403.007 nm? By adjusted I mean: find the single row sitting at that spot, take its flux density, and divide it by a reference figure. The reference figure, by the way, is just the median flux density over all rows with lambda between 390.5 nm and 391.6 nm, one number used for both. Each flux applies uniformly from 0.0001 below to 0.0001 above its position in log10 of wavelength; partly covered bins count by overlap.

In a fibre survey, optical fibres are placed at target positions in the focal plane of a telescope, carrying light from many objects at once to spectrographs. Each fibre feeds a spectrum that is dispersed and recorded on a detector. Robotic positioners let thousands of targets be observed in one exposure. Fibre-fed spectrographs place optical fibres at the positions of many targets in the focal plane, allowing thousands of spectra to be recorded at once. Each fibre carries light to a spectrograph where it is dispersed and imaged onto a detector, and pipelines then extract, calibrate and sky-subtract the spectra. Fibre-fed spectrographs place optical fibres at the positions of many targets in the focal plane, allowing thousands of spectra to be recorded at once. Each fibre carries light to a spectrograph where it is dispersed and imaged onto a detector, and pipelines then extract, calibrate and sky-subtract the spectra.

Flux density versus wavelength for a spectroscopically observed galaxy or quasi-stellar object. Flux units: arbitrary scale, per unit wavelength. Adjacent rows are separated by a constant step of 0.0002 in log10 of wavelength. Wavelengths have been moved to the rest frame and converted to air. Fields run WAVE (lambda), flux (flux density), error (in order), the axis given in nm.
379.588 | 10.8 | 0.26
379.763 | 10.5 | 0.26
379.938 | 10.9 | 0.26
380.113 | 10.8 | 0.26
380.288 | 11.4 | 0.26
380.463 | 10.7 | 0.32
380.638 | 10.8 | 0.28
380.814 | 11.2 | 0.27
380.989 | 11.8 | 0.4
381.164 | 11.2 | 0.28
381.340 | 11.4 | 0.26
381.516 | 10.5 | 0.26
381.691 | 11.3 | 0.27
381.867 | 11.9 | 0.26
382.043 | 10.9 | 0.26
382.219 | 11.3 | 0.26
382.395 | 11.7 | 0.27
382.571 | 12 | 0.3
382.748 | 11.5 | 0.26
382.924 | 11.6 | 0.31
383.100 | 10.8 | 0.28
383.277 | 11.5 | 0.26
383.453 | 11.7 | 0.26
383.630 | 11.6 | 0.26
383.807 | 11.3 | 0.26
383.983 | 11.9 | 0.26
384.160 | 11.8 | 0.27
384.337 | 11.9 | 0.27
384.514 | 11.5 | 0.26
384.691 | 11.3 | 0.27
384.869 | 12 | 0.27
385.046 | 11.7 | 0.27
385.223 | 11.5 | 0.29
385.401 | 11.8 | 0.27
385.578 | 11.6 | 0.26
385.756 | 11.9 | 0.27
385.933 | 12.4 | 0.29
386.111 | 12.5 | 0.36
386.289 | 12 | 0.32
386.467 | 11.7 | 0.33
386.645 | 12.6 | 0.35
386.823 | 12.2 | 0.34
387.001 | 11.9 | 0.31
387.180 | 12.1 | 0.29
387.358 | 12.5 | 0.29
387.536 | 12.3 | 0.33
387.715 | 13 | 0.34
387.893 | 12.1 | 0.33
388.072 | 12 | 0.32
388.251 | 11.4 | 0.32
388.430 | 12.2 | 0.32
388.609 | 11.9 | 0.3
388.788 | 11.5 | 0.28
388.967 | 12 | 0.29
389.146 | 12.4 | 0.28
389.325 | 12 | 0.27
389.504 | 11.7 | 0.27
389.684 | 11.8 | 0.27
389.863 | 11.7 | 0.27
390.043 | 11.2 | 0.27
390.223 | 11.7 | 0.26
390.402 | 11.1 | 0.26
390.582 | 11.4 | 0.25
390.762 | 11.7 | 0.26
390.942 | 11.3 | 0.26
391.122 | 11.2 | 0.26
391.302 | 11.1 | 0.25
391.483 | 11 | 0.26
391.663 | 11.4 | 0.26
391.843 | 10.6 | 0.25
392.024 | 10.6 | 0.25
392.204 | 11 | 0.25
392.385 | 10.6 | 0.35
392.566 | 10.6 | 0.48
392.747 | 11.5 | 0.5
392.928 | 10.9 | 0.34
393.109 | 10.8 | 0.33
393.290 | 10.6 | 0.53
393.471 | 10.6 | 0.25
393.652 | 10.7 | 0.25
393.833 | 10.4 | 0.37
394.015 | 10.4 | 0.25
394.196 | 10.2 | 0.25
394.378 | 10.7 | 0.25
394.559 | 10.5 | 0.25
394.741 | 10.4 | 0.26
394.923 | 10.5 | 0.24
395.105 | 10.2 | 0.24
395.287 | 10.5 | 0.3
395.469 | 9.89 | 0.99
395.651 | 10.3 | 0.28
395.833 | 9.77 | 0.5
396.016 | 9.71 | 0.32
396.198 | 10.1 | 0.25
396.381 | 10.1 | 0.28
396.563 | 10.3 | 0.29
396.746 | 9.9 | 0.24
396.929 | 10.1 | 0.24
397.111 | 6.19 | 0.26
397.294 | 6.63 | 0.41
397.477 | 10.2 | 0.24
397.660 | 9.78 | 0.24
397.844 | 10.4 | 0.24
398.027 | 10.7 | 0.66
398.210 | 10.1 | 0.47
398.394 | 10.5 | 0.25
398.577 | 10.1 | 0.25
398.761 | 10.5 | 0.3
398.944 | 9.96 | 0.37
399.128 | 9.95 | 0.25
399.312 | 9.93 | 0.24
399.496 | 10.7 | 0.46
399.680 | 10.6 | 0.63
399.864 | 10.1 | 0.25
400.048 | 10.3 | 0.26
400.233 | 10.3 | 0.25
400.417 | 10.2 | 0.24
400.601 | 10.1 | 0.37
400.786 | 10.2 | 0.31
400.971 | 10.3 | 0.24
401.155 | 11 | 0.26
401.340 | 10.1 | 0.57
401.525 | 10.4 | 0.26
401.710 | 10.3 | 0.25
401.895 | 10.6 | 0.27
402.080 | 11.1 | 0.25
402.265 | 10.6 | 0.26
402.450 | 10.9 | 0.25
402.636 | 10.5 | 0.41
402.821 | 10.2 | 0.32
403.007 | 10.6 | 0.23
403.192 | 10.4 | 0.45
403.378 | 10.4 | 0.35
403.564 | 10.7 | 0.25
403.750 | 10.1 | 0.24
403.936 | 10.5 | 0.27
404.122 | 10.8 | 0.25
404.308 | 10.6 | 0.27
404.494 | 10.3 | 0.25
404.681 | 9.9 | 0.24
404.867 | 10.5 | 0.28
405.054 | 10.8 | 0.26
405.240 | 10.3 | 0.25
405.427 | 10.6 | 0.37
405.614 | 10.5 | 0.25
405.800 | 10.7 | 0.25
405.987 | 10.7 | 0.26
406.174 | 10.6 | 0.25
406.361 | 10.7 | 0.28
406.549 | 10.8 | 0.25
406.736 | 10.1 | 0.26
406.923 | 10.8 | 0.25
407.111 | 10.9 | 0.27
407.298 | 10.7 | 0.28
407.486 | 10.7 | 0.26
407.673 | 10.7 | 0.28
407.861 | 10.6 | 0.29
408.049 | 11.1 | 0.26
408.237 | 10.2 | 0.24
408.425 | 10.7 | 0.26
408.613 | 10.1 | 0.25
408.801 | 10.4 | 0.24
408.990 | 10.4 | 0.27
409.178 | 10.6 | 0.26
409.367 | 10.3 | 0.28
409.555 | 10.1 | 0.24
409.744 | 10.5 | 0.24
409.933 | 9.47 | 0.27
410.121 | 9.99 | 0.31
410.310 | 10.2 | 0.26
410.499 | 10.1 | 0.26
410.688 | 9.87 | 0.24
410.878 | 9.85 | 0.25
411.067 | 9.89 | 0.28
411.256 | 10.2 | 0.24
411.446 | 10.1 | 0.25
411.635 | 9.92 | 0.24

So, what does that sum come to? 1.85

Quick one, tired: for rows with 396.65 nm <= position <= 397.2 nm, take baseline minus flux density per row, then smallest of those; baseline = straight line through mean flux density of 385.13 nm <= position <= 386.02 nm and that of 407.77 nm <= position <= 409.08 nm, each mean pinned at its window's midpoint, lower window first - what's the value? 1.1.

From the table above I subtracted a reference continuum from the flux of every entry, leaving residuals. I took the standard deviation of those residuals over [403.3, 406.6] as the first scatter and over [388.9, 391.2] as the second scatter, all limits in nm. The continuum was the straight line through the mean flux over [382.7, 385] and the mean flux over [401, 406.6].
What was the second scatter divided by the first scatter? 1.3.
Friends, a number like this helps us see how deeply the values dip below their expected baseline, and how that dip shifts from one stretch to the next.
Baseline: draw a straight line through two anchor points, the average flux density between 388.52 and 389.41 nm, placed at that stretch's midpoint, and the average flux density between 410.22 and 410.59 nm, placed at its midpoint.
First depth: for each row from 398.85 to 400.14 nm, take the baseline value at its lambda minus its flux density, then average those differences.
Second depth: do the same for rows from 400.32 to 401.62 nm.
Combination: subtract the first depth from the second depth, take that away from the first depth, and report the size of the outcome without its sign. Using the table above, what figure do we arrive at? 1.1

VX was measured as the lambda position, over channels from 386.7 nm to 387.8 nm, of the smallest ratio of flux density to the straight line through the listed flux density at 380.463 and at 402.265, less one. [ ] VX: 387.001 nm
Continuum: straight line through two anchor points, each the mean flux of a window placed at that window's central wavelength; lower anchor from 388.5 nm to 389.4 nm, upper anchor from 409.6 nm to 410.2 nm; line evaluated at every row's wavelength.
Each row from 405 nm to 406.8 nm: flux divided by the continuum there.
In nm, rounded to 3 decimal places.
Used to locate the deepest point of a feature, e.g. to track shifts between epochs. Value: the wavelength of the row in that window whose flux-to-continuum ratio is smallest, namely 406.736 nm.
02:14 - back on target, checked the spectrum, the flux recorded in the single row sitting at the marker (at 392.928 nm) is 10.9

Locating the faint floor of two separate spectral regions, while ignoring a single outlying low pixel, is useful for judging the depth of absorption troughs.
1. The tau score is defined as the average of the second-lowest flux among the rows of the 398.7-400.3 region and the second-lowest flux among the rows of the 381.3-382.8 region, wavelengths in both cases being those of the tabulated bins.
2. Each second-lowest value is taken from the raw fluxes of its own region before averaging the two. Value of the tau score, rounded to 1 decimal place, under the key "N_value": 10.4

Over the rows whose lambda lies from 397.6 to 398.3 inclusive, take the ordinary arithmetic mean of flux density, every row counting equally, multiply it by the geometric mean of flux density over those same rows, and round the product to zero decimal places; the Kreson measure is 105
